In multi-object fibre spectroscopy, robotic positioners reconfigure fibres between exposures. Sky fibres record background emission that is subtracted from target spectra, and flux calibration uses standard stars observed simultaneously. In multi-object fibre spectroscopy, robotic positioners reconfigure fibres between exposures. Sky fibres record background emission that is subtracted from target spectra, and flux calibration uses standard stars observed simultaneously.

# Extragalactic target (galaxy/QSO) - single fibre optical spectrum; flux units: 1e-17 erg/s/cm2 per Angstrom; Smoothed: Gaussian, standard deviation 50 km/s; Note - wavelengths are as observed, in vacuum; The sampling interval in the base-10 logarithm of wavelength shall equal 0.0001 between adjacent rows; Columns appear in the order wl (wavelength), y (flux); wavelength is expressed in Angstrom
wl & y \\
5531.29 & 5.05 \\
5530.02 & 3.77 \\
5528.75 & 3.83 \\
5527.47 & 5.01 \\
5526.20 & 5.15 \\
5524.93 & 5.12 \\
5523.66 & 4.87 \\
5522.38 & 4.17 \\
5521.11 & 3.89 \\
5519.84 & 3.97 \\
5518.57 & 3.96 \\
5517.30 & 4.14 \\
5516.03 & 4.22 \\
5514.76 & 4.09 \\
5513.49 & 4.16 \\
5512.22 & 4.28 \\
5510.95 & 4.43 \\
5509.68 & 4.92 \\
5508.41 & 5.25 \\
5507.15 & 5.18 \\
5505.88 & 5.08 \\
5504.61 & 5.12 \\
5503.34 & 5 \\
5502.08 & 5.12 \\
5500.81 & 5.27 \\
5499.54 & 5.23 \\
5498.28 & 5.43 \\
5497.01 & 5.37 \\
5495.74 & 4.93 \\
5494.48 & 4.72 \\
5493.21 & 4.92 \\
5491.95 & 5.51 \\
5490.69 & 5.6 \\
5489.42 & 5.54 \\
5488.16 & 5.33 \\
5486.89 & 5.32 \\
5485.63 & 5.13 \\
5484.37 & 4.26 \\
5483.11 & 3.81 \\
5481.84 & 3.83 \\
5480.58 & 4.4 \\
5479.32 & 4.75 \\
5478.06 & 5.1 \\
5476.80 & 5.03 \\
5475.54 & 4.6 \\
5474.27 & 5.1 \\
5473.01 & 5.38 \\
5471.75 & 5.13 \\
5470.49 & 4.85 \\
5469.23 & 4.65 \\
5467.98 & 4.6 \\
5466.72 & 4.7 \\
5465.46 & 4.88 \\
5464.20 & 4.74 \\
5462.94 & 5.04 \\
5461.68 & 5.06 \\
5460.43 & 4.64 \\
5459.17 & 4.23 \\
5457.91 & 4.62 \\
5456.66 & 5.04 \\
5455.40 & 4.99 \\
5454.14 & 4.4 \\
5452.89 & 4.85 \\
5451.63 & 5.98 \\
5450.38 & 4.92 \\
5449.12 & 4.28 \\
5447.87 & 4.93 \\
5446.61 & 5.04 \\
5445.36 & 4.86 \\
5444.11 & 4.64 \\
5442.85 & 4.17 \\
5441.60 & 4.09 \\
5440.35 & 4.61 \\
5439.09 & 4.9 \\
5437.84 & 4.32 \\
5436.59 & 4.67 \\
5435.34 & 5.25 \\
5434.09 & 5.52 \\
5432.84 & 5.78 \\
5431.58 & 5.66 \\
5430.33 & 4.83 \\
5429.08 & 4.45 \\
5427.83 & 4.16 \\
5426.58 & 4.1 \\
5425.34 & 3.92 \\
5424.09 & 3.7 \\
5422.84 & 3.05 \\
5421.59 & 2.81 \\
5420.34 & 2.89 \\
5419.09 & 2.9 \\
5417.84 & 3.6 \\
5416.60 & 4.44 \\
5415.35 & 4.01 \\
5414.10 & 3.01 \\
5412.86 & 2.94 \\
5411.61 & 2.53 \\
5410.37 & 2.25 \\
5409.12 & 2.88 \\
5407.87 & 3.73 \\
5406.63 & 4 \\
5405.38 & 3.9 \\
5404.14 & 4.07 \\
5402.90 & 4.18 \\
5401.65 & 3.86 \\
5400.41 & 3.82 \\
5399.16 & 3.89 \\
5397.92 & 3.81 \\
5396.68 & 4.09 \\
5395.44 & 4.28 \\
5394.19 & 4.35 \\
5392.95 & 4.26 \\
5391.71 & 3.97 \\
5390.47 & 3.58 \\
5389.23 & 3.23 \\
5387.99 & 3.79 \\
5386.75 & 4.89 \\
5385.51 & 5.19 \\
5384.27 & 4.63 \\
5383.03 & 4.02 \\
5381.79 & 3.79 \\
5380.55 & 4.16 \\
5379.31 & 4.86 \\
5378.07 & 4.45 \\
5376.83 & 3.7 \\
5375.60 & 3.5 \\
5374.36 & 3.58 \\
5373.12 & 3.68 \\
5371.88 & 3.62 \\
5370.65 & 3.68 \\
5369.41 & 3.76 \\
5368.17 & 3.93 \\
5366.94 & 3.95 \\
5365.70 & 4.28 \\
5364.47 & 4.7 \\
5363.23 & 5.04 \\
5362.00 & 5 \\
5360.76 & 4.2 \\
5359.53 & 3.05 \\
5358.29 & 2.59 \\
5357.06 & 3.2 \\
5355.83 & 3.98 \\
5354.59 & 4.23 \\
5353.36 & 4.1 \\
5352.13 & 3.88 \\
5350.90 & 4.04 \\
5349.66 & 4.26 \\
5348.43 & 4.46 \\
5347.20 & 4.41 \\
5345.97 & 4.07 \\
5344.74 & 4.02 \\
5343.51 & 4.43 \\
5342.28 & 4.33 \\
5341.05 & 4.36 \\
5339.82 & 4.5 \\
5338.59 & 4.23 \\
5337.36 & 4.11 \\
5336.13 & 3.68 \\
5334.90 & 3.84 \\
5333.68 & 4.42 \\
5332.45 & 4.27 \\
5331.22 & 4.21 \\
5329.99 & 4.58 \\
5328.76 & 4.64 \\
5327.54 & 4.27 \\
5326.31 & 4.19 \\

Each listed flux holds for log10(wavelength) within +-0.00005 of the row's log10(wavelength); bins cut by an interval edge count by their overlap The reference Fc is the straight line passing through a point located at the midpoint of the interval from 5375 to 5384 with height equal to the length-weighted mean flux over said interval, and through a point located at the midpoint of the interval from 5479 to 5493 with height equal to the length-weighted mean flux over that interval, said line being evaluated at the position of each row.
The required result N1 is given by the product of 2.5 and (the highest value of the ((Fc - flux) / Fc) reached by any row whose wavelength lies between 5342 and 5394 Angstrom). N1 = 0.86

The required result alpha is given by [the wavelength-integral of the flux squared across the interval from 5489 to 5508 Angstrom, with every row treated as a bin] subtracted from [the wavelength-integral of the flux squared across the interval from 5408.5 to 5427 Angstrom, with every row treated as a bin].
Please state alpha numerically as -311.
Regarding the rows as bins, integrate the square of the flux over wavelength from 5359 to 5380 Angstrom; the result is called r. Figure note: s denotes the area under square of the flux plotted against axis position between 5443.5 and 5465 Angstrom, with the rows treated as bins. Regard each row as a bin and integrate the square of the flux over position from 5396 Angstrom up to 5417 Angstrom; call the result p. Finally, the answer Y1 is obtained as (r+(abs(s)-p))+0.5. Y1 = 579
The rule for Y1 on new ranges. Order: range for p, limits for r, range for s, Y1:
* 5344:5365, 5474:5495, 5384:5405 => 507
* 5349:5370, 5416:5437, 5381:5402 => 403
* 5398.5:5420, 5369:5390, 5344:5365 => 429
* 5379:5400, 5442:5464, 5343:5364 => 498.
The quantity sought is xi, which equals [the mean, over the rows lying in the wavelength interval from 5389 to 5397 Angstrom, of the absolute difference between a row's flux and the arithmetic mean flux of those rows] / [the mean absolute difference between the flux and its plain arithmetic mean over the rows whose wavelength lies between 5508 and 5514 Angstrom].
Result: 0.84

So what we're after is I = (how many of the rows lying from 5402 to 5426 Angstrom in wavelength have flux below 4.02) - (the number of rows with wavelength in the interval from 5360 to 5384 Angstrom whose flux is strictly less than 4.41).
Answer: 2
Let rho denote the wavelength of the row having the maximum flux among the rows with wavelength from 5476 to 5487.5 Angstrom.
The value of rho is 5486.89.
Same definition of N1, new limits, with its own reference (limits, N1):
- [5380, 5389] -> 0.22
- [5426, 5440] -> 0.19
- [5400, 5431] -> 1.20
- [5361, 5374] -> 0.26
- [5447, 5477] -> 0.24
